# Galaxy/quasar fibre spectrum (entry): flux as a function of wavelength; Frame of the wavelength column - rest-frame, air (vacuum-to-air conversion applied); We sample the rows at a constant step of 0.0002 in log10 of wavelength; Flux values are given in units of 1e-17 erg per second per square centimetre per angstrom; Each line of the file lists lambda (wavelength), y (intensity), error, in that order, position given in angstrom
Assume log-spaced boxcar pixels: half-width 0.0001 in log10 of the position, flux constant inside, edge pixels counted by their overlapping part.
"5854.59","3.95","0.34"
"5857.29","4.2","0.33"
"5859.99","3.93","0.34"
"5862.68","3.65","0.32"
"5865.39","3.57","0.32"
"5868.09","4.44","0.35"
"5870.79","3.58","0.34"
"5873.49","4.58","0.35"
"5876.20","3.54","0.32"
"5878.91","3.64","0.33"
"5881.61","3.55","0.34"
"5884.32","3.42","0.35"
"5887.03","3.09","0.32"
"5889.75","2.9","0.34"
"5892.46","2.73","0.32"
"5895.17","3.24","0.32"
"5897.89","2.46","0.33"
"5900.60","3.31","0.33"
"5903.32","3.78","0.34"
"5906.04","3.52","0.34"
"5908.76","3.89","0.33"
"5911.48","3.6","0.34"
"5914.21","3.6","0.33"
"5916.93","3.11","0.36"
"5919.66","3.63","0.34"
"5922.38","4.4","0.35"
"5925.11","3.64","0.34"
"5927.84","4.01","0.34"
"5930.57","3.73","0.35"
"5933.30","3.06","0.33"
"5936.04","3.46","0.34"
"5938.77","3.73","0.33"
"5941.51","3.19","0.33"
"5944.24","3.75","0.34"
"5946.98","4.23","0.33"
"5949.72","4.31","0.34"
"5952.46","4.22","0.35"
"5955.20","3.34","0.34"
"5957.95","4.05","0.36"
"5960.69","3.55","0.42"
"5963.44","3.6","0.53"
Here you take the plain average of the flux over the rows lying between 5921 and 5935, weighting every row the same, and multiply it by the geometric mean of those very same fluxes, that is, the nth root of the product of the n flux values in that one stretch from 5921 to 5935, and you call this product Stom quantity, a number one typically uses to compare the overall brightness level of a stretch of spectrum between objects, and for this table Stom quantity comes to 14.1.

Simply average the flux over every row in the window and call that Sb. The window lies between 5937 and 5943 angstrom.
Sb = 3.5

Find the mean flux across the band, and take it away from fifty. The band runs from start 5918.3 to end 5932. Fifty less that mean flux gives 46.1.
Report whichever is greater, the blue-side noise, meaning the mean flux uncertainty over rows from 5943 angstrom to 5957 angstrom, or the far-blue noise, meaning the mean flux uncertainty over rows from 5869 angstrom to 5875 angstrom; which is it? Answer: 0.345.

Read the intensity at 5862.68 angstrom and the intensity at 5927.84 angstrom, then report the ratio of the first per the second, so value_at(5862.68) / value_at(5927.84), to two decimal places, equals 0.91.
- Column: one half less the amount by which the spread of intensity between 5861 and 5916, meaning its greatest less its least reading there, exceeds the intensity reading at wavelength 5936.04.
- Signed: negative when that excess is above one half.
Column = 1.8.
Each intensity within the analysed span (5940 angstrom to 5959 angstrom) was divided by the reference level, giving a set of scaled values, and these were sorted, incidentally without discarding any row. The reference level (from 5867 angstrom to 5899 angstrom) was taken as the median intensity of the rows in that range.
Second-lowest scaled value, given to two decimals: 0.96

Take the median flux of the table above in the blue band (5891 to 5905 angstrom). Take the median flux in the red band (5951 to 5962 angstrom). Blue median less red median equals -0.56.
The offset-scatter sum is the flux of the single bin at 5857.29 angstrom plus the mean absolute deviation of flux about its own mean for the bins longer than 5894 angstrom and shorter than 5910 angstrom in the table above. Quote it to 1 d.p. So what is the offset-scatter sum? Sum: 4.6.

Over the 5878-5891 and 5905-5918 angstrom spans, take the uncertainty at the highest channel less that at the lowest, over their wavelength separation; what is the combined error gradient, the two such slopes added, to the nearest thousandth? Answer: 0.003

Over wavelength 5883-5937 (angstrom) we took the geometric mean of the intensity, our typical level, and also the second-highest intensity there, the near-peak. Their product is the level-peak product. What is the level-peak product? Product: 13.6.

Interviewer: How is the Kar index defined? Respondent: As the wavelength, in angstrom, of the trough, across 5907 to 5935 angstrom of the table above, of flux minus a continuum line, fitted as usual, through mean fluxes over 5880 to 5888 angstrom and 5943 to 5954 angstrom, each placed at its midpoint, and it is 5933.30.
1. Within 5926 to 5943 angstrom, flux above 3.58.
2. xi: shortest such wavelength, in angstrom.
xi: 5927.84 angstrom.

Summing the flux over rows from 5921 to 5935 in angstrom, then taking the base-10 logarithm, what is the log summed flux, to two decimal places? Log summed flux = 1.28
